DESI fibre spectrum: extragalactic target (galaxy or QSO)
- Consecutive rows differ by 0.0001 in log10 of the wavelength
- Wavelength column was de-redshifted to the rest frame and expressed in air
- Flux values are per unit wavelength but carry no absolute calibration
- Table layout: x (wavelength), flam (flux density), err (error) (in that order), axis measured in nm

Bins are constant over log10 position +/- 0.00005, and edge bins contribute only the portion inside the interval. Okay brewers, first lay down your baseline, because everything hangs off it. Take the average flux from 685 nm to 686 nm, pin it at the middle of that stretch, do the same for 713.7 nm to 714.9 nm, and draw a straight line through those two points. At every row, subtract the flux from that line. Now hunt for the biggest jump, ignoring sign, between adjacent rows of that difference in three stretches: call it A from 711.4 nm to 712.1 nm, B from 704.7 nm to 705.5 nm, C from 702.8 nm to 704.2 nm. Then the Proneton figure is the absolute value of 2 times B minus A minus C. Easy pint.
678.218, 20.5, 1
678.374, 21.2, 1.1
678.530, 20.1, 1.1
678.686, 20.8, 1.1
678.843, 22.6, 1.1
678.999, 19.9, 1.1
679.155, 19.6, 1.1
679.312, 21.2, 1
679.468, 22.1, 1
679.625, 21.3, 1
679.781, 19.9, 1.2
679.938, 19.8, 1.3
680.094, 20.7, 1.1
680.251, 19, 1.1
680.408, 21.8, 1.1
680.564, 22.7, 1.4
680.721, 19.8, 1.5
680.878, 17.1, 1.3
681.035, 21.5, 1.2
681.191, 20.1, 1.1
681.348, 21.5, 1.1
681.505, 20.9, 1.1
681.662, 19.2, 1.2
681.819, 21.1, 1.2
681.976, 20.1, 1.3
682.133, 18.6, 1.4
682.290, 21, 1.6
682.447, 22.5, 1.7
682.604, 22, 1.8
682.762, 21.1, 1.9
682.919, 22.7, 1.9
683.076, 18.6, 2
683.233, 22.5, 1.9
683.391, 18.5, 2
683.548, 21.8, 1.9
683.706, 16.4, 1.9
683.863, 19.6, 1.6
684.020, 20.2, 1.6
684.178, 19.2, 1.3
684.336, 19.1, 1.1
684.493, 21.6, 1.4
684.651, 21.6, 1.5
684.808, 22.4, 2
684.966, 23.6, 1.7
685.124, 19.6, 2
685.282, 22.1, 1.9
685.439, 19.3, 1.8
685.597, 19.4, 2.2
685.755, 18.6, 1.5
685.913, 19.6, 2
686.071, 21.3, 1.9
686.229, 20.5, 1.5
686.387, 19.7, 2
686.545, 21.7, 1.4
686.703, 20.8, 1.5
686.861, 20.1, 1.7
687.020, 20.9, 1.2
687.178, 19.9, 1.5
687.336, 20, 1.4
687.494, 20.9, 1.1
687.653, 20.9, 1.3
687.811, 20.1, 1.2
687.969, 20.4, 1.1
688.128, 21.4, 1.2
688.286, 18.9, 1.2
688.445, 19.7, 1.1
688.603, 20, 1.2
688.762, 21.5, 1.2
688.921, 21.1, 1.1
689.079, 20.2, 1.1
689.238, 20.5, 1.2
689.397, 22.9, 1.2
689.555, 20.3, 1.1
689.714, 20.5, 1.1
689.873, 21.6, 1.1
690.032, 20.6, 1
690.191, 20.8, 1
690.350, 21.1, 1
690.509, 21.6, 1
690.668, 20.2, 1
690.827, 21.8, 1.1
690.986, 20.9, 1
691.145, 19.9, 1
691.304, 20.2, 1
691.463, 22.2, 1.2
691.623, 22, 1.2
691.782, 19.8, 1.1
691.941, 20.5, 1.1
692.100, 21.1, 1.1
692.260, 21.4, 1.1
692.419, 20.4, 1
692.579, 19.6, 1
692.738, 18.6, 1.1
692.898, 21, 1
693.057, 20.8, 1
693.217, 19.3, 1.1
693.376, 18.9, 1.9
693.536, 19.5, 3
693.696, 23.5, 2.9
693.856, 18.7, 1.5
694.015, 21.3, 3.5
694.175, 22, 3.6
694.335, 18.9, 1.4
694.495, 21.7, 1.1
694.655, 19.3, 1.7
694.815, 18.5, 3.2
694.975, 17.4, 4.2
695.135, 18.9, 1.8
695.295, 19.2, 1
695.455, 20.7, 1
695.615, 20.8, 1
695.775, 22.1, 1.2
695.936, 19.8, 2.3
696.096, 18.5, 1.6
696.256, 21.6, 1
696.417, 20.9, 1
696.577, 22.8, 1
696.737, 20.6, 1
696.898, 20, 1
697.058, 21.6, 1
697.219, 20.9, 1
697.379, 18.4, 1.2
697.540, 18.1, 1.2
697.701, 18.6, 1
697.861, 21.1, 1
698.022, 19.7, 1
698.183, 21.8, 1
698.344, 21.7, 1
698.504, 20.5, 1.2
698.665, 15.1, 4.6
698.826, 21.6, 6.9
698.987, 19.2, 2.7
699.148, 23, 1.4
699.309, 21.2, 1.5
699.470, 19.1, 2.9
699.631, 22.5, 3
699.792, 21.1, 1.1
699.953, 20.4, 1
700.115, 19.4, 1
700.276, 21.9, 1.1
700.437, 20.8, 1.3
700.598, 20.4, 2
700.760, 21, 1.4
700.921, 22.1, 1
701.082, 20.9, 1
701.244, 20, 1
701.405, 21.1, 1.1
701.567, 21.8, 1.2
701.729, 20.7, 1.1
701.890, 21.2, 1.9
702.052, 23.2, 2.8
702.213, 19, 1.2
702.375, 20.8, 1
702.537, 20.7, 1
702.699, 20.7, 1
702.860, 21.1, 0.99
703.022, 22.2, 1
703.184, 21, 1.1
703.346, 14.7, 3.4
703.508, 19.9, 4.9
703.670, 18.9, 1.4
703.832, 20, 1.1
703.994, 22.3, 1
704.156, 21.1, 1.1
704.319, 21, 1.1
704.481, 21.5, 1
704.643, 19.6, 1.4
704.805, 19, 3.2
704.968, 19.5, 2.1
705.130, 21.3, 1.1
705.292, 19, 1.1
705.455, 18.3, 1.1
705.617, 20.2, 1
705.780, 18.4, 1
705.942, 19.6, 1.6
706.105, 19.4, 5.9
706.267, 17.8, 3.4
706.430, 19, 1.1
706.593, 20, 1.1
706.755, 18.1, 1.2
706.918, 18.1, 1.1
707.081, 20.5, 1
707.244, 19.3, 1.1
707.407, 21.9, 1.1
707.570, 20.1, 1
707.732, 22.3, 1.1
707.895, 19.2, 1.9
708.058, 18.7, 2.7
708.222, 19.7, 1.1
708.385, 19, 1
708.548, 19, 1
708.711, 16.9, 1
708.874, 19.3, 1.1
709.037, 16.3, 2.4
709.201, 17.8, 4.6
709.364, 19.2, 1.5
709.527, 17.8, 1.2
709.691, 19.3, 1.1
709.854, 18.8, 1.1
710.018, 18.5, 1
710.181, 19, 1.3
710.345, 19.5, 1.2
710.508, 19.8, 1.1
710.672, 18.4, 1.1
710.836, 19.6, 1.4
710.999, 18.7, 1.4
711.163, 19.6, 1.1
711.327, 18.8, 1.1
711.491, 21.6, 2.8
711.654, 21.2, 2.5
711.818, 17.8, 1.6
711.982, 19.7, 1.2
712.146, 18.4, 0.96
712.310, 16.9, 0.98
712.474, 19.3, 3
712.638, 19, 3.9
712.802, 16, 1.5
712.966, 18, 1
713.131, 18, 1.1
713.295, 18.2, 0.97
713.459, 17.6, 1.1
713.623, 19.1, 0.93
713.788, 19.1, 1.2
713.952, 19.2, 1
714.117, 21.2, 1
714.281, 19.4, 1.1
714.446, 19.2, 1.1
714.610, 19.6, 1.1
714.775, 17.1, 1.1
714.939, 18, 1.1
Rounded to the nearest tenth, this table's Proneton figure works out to 5.1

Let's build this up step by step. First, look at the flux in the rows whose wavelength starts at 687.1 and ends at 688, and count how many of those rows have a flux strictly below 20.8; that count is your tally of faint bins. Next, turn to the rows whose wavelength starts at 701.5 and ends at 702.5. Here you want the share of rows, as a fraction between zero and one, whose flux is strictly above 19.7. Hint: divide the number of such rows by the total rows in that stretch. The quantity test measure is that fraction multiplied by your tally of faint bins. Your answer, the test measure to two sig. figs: 3.3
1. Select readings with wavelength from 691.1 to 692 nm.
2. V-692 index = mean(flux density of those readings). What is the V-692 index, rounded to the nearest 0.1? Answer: 20.8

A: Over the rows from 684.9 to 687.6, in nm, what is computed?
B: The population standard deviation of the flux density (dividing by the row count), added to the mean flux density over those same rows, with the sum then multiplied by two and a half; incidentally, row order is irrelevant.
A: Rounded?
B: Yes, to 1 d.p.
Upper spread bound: 54.1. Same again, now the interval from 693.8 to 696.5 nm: 53.6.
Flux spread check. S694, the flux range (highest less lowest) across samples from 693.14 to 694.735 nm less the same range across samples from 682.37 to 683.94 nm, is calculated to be -1.5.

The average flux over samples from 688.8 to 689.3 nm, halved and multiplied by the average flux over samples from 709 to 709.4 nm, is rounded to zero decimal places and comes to 183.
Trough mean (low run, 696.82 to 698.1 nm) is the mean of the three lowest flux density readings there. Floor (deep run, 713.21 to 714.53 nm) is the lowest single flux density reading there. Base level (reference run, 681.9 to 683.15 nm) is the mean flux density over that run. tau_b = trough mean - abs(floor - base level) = 15.1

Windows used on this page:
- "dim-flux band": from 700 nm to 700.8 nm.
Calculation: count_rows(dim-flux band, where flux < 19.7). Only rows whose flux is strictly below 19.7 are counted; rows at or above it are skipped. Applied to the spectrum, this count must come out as 1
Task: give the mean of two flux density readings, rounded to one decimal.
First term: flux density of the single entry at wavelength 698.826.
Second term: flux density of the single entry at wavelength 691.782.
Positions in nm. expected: 20.7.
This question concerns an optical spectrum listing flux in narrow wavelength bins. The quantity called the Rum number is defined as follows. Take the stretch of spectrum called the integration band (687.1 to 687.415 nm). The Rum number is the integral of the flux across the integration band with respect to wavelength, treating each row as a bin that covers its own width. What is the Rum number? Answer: 6.3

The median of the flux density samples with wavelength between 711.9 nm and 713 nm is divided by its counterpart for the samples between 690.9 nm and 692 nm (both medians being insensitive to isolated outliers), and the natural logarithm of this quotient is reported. -0.11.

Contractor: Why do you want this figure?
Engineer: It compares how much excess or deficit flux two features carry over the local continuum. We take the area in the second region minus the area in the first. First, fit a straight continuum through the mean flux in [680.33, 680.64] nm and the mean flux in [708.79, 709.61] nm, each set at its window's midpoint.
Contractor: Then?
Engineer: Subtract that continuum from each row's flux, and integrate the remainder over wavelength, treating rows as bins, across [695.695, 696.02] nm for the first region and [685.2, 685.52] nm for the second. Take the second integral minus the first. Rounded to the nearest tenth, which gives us -0.6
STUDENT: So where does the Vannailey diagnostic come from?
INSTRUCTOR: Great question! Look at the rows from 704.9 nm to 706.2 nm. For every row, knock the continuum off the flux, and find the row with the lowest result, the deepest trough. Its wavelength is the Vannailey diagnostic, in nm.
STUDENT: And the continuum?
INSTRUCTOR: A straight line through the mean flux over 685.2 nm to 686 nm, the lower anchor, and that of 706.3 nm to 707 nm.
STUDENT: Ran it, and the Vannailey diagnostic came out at 705.455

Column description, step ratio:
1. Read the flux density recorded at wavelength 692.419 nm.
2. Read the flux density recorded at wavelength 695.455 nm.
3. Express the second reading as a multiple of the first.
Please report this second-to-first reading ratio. 1.01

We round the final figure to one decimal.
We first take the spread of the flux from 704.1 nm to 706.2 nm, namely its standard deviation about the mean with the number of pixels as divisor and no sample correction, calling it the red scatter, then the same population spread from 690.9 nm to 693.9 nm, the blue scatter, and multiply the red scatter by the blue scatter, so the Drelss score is 1.3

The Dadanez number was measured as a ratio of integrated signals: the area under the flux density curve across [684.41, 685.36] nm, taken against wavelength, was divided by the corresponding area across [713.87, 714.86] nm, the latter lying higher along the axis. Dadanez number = 1.085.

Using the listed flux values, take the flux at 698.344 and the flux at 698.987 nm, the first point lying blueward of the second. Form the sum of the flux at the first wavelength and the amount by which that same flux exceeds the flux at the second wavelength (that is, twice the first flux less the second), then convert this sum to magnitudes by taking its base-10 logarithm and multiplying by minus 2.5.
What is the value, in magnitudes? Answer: -3.46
